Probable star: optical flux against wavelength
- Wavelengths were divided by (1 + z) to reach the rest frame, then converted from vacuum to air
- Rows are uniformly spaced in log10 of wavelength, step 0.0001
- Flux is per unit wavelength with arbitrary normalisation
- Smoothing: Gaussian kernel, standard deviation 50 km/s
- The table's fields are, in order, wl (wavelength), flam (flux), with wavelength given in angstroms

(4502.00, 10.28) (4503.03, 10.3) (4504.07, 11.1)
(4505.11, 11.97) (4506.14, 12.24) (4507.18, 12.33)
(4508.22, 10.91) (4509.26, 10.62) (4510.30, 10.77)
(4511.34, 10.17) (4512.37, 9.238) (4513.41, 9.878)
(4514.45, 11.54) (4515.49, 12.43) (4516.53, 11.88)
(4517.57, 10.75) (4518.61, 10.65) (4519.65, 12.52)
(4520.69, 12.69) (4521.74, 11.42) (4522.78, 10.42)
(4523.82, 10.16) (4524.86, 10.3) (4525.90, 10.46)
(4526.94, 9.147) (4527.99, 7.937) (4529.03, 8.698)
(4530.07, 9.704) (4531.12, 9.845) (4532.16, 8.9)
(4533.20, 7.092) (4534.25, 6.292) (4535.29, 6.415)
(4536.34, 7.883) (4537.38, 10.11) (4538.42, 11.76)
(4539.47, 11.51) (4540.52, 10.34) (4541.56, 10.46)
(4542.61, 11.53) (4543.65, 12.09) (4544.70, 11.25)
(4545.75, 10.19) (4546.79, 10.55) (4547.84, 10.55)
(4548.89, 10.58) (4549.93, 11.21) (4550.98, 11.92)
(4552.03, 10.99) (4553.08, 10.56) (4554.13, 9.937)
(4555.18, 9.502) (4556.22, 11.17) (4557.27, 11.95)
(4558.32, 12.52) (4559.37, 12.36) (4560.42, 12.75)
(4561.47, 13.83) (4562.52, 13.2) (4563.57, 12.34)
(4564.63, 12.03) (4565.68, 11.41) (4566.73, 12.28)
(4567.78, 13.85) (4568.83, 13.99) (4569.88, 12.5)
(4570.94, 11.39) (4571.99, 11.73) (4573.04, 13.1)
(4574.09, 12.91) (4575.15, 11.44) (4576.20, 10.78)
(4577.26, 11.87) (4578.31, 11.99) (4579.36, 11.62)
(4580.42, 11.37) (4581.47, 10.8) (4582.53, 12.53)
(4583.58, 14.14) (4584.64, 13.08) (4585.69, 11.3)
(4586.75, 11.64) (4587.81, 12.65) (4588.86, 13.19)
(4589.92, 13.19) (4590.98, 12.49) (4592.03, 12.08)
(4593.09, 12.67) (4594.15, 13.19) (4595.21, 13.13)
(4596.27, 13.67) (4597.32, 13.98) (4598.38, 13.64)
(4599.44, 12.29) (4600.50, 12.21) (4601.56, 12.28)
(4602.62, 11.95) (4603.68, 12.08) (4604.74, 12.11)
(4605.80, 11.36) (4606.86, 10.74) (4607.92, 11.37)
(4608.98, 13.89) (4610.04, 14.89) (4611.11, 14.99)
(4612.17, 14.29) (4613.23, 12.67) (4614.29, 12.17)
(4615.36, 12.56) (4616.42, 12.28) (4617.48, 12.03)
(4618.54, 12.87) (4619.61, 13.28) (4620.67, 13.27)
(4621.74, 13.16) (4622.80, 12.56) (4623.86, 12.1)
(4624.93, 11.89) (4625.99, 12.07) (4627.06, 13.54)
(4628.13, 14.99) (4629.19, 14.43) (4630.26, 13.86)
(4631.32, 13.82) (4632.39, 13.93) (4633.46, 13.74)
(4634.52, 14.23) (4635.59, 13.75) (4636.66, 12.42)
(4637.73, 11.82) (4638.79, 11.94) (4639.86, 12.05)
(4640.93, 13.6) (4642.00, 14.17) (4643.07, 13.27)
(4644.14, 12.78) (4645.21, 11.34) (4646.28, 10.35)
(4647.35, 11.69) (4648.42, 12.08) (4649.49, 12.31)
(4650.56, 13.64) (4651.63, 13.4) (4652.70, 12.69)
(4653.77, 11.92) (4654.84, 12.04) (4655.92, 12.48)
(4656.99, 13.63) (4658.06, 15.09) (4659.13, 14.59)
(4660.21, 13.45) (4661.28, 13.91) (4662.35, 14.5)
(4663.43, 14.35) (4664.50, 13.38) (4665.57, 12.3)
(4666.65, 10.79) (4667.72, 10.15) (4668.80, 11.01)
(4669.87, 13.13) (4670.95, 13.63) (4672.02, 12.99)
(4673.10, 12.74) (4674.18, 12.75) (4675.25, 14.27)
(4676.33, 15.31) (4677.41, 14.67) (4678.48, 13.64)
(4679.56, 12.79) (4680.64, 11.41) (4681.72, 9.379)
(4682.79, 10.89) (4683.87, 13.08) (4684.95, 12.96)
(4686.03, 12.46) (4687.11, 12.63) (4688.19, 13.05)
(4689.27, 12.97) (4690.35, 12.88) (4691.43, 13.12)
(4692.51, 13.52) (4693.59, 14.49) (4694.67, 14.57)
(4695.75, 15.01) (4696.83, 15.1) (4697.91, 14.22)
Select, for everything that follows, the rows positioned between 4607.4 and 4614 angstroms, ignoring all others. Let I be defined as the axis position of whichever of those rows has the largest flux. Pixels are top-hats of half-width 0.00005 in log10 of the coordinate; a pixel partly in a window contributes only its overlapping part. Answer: 4611.11 angstroms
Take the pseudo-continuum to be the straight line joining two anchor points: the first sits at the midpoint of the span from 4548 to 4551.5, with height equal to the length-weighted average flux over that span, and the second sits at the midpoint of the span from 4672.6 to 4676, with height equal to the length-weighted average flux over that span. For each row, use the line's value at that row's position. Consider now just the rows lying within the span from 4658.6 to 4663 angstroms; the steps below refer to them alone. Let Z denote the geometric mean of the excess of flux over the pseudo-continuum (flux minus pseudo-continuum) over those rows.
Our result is 0.8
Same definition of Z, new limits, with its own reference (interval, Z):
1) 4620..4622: 0.8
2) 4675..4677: 1.3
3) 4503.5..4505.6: 1.1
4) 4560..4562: 1.8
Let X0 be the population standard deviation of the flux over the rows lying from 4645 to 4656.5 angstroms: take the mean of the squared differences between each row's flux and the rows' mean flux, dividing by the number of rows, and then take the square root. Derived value 0.9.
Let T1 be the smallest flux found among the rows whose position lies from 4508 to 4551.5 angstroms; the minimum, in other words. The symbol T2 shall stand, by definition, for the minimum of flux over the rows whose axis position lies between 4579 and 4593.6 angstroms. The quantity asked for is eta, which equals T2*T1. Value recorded 68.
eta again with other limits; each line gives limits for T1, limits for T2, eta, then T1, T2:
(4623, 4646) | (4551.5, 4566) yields 108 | 11.34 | 9.502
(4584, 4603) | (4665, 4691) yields 106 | 11.3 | 9.379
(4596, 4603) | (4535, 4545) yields 77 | 11.95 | 6.415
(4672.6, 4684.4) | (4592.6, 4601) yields 115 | 9.379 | 12.21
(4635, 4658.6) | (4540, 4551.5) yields 105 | 10.35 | 10.19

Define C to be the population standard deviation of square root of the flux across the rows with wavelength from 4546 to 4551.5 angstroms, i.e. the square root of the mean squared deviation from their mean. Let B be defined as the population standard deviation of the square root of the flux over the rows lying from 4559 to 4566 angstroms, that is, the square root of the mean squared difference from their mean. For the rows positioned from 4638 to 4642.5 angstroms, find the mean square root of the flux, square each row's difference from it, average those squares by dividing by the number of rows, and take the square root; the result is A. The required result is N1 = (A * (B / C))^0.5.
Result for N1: 0.41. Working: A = 0.134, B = 0.10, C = 0.081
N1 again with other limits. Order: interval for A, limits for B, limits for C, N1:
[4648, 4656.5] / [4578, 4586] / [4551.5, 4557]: 0.35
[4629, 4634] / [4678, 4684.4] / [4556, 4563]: 0.25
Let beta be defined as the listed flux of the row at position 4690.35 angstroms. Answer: 12.88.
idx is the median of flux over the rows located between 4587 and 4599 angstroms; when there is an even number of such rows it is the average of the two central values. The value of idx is 13.2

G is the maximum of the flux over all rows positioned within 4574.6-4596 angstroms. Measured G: 14.14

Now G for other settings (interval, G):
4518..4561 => 12.75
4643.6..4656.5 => 13.64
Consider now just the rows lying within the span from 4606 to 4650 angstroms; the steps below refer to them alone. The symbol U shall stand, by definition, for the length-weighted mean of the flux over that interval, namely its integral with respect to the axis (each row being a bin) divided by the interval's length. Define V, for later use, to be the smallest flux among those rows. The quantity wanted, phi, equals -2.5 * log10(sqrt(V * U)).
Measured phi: -2.66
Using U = 12.9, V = 10.35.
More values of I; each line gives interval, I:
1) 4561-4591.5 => 4583.58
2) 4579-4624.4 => 4611.11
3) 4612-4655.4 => 4628.13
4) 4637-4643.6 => 4642.00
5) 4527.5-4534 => 4531.12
